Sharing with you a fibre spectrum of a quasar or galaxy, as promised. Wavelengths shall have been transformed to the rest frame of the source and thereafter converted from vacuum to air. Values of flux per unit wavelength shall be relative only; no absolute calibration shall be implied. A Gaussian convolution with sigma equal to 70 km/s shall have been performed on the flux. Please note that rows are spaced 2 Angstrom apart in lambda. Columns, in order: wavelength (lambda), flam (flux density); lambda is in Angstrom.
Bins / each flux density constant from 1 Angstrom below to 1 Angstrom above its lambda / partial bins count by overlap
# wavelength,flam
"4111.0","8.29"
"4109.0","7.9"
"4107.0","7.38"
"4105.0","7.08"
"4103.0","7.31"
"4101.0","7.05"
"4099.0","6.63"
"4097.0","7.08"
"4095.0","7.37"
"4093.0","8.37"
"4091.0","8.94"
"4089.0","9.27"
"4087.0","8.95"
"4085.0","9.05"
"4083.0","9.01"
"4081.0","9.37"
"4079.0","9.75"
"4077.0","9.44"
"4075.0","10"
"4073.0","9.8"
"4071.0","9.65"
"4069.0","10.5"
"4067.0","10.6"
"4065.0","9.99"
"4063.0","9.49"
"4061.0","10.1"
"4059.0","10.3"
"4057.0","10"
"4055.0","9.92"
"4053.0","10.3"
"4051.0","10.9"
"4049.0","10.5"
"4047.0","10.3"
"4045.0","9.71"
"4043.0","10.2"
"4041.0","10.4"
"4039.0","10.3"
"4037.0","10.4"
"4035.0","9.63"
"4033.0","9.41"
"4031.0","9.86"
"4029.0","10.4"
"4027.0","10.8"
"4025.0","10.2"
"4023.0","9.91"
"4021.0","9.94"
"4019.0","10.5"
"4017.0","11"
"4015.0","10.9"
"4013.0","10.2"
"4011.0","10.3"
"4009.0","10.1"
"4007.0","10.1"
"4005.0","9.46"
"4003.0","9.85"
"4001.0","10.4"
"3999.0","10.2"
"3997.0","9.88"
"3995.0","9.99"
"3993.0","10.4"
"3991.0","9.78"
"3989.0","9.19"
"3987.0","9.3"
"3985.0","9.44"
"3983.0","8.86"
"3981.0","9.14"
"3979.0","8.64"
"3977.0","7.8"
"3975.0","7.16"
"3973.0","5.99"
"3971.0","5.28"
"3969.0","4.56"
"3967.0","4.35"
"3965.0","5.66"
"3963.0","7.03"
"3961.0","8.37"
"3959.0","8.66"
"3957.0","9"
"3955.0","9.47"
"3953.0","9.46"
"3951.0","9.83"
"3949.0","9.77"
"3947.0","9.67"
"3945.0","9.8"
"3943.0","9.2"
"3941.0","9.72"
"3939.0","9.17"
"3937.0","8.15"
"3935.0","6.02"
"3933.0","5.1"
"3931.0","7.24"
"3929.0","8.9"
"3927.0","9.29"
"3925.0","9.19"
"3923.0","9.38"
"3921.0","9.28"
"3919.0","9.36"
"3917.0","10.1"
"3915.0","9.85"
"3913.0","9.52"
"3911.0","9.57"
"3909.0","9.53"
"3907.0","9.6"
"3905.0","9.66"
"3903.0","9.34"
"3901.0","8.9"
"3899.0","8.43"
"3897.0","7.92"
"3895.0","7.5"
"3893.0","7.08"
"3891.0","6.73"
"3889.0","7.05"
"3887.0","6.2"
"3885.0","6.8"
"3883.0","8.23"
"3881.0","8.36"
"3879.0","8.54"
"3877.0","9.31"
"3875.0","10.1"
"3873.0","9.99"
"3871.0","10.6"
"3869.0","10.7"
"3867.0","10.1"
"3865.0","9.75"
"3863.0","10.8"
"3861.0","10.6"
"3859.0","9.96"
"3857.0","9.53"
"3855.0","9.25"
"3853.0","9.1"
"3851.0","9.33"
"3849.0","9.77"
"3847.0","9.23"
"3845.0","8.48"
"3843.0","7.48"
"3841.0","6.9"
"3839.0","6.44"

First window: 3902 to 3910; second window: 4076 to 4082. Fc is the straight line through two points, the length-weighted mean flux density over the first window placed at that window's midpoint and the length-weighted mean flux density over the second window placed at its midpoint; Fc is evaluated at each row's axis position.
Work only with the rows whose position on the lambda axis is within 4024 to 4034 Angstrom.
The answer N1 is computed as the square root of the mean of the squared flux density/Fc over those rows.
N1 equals 1.07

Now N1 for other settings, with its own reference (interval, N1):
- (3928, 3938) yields 0.76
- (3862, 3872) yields 1.09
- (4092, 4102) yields 0.77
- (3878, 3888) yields 0.81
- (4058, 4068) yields 1.06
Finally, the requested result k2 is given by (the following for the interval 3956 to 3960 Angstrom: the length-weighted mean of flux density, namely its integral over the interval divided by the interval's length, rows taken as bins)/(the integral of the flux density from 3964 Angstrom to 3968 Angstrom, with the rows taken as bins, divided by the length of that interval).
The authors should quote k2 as 1.8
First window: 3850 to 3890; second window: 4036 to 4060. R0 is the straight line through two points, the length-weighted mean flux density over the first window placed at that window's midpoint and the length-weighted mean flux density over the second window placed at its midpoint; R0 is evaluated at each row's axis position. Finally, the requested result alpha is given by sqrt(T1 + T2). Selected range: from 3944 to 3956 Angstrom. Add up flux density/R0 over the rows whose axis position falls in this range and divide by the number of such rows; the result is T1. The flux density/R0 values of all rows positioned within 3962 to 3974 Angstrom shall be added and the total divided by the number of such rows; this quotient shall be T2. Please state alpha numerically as 1.25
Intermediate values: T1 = 1.00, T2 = 0.6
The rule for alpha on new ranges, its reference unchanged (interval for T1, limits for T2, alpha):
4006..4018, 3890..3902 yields 1.37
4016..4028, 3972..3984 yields 1.35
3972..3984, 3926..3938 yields 1.26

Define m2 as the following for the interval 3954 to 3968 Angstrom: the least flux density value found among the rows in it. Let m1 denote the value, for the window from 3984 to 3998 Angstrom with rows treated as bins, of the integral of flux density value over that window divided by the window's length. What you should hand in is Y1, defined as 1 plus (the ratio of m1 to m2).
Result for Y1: 3.2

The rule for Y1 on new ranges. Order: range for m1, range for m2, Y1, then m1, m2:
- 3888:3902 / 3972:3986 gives 2.3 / 7.7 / 5.99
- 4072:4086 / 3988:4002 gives 2.0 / 9.5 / 9.19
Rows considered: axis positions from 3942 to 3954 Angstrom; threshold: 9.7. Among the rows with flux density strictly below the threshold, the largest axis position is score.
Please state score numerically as 3953.0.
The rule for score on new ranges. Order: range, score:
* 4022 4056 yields 4035.0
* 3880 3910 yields 3909.0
